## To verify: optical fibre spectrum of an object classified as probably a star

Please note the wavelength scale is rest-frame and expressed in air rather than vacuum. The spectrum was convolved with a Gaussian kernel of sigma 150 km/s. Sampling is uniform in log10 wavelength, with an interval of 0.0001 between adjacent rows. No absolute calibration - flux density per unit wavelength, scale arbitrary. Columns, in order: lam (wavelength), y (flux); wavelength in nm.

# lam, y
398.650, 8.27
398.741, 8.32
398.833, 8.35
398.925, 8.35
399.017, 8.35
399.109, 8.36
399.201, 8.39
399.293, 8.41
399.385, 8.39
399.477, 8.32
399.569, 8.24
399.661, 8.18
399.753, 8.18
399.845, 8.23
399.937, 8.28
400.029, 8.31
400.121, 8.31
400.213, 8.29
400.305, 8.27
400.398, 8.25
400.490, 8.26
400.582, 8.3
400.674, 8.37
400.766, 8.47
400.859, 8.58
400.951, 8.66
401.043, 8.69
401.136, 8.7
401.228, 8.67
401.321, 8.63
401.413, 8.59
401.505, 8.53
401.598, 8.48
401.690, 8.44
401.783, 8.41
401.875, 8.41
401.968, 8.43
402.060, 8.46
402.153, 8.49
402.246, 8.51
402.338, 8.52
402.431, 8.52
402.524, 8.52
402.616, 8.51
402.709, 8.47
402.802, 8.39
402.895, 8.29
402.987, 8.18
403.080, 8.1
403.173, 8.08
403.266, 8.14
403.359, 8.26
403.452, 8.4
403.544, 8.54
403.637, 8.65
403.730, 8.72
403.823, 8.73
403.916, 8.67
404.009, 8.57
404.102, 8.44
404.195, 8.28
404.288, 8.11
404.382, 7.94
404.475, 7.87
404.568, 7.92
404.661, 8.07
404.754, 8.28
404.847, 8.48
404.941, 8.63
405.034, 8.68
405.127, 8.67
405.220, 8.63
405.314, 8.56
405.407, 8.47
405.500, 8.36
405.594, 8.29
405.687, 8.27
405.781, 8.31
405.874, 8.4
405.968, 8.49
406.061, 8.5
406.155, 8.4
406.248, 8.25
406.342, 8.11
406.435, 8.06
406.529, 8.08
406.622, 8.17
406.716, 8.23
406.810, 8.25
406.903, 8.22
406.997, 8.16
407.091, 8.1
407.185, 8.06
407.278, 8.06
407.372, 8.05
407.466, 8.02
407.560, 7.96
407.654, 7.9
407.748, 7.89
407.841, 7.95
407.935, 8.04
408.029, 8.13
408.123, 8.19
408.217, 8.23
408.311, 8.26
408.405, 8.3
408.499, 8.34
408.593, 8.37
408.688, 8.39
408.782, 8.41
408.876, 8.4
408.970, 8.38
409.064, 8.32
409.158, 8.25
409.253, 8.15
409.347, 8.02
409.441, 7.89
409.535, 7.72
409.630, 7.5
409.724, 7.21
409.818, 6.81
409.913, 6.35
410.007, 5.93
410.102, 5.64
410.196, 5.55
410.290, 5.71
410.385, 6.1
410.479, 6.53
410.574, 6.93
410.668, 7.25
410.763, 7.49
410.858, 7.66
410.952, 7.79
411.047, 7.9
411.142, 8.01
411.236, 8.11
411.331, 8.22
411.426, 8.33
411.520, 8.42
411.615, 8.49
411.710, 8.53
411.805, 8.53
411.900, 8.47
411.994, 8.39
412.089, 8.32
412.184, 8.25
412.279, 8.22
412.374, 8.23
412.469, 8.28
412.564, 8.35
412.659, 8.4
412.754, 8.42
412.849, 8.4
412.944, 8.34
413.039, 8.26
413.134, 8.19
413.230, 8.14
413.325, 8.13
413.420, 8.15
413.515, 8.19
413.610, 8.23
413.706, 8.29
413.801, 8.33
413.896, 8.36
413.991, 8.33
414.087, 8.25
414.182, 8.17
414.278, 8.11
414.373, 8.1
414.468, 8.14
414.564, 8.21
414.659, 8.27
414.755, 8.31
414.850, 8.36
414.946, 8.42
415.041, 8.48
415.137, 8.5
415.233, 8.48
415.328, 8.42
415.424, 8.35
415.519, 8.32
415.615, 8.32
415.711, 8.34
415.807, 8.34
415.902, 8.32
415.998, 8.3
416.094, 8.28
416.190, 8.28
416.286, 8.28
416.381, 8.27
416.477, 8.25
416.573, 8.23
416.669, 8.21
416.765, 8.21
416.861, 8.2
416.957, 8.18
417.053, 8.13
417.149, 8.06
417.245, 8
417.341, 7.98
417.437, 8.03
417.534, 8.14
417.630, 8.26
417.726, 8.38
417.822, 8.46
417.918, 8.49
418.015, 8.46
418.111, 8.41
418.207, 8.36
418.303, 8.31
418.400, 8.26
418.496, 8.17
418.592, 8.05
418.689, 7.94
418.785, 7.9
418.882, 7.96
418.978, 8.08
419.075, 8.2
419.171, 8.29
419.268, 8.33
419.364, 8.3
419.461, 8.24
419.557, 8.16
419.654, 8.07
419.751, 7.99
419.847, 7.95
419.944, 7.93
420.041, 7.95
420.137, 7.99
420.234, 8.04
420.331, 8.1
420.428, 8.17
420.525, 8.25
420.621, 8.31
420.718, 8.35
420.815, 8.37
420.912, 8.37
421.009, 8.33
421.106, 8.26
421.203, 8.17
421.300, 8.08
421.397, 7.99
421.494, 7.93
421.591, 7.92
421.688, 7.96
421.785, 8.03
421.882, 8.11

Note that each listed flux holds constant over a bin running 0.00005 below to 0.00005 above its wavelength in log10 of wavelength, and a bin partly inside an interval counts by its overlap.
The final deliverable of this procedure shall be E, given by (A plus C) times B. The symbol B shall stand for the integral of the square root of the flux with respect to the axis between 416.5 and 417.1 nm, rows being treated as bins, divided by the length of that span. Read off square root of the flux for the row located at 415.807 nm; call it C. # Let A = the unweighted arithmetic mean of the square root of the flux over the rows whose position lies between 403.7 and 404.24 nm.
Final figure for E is 16.6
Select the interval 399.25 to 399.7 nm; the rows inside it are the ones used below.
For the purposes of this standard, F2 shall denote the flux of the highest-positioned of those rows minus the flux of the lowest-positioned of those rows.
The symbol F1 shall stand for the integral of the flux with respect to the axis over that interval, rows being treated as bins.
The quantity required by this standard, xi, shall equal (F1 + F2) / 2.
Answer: 1.8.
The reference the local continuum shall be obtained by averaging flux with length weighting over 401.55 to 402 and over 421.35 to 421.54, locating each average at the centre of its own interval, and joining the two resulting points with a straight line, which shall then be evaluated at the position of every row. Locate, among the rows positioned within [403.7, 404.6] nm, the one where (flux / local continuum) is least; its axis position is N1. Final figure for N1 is 404.475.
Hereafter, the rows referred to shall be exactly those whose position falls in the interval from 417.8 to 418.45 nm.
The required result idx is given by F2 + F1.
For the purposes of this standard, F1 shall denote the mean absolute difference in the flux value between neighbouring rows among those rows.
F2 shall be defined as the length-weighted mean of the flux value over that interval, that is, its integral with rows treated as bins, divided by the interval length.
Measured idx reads 8.43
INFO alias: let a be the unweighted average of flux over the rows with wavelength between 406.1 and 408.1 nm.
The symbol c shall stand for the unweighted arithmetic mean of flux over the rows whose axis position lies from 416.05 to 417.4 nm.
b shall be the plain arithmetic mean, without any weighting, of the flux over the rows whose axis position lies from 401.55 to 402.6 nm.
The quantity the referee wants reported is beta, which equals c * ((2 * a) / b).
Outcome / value 15.65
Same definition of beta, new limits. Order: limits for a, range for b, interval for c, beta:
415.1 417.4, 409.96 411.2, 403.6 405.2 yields 20.37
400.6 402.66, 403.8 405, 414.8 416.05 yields 17.21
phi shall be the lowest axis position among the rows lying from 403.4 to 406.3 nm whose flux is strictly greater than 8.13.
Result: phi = 403.452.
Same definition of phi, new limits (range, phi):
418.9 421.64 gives 419.075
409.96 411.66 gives 411.331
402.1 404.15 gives 402.153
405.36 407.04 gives 405.407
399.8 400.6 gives 399.845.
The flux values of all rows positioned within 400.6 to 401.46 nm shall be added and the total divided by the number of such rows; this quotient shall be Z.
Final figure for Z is 8.60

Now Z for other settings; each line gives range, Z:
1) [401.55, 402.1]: 8.44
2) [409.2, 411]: 6.96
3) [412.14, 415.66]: 8.29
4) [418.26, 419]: 8.08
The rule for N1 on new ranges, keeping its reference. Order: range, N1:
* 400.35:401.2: 400.398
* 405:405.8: 405.687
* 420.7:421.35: 421.300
